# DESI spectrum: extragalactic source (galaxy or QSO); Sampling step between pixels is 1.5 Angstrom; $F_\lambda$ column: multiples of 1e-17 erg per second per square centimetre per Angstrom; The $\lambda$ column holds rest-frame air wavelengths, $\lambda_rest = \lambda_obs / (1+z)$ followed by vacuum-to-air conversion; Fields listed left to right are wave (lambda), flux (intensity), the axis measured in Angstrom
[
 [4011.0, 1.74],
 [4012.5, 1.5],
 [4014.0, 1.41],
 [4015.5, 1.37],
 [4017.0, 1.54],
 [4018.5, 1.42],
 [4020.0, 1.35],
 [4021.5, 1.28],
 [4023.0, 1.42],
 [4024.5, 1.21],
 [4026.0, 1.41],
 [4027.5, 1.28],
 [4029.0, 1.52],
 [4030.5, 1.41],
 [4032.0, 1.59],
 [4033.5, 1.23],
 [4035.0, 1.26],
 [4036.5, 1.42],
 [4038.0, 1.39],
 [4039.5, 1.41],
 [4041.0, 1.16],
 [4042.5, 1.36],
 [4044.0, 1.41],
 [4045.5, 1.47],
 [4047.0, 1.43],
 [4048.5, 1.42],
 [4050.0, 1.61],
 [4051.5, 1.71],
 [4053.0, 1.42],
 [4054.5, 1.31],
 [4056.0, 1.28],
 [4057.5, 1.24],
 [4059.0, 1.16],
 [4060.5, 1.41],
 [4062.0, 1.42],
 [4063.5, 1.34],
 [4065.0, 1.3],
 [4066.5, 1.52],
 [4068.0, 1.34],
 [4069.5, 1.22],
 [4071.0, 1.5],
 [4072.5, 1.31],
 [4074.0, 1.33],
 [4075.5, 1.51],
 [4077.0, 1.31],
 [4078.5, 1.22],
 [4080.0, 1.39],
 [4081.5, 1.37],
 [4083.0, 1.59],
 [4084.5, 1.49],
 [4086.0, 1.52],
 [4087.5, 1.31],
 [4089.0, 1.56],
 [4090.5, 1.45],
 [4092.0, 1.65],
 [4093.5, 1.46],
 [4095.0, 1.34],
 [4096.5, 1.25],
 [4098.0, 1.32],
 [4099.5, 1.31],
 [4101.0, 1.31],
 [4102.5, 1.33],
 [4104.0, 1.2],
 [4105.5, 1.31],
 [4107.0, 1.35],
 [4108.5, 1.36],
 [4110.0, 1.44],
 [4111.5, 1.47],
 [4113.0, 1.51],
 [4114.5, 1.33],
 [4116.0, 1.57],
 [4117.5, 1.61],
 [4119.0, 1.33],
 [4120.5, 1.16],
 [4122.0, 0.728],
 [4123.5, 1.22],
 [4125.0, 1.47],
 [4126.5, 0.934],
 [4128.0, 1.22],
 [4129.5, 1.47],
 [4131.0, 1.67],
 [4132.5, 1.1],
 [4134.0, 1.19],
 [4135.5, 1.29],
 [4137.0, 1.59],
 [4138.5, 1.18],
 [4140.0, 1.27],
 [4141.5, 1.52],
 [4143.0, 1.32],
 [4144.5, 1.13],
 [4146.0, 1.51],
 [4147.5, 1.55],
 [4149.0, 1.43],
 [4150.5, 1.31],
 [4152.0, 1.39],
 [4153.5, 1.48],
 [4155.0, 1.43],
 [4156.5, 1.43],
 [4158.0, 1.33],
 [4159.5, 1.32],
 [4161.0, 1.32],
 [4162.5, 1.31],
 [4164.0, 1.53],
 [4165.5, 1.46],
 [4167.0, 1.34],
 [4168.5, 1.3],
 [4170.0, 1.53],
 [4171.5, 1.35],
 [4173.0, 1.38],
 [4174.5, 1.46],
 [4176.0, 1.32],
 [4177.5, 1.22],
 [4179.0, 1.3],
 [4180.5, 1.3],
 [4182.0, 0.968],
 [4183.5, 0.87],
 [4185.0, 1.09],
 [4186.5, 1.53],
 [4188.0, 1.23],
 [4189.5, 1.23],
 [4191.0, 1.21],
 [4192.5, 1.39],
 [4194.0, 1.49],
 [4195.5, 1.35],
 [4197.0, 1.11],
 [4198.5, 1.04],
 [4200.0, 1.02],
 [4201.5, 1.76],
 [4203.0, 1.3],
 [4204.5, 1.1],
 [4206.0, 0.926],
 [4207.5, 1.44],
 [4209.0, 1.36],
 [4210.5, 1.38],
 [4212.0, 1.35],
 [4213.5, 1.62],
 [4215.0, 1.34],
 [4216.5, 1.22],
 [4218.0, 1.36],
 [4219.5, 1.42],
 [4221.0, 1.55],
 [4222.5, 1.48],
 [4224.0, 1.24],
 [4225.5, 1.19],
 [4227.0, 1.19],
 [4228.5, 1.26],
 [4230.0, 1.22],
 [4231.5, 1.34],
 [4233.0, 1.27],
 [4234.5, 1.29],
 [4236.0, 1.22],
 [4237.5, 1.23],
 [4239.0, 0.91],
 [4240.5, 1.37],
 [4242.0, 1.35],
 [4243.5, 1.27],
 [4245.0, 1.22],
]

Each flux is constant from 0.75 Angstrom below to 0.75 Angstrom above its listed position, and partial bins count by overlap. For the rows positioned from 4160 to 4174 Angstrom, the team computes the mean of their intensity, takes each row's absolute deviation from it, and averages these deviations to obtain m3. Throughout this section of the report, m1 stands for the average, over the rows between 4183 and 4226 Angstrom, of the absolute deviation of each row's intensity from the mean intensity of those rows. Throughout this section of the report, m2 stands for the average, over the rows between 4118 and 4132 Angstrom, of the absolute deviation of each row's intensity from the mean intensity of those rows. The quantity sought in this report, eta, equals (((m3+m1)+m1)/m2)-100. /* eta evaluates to -98.1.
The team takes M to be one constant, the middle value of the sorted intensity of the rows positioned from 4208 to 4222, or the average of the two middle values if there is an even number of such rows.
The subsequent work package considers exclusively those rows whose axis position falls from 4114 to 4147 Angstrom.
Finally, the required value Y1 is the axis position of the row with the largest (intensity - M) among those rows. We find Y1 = 4131.0 Angstrom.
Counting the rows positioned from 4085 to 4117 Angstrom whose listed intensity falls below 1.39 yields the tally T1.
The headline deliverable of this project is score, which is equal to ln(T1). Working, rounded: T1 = 12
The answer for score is 2.5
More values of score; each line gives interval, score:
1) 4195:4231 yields 2.9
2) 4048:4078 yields 2.4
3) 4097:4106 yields 1.8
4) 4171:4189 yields 2.3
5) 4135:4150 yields 1.6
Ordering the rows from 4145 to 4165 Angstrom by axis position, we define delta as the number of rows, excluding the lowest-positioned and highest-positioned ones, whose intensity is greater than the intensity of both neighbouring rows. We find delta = 2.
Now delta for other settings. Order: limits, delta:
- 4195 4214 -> 3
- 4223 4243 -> 5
